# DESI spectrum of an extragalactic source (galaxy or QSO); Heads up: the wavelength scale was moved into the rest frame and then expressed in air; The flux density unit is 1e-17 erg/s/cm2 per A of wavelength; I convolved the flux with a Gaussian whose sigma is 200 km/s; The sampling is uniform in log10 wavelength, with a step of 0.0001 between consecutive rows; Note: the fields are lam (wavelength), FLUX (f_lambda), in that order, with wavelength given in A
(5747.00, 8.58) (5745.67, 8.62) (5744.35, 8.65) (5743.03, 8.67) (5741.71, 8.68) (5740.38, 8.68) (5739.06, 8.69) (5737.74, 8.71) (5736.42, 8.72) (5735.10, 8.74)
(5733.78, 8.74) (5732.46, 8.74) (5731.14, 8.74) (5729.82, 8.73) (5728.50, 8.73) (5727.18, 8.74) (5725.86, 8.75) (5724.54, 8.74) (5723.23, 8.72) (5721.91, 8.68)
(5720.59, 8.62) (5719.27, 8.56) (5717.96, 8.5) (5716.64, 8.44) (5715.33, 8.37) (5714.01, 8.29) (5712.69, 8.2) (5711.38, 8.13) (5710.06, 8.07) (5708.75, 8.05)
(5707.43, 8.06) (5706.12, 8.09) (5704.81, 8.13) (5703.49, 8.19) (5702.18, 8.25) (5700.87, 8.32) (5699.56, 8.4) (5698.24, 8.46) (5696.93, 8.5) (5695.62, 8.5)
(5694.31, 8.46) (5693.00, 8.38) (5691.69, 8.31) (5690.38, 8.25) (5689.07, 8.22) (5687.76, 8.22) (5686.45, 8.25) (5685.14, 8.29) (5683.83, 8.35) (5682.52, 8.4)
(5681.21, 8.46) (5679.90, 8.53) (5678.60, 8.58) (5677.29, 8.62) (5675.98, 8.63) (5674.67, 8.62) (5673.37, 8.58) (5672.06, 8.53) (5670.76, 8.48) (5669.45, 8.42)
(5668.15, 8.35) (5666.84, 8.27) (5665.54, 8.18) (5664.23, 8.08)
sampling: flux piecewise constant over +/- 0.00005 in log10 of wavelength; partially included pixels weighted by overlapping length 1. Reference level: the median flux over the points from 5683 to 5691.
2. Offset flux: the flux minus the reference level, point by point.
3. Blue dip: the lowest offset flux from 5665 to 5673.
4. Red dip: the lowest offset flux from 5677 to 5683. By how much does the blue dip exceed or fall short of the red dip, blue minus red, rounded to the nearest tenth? -0.2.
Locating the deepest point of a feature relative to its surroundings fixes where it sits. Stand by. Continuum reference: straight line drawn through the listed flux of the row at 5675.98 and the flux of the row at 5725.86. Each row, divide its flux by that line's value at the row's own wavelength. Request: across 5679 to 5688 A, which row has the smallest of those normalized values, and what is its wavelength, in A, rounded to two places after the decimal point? 5687.76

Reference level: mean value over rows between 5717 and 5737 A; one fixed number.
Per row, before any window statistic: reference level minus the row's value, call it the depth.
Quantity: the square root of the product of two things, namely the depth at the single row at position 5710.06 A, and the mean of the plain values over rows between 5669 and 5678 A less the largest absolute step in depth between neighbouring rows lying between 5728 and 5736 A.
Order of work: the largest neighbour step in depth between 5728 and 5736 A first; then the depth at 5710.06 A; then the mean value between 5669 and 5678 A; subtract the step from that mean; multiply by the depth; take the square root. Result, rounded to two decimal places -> 2.31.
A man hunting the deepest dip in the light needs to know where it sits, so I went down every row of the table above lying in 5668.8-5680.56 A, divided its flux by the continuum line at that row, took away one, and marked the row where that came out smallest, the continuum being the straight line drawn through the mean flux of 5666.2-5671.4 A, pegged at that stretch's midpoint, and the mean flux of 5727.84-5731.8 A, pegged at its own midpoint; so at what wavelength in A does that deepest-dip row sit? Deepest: 5669.45 A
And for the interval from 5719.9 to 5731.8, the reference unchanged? 5720.59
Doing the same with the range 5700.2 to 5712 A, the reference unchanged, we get 5708.75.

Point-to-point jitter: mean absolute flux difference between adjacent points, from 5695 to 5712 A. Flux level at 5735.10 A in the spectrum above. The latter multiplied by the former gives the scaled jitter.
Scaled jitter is 0.386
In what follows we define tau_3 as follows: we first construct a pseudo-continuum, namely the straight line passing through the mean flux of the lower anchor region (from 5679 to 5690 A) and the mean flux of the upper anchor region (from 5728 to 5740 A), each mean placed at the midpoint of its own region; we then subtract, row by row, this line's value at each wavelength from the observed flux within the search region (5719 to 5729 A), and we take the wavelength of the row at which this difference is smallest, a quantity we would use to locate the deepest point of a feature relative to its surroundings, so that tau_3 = 5719.27 A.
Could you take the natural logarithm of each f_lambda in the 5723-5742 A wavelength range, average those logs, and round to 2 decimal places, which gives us 2.17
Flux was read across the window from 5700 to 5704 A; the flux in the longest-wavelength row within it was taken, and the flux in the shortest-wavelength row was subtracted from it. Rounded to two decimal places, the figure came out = -0.13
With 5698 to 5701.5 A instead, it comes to -0.14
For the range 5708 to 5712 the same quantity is 0.08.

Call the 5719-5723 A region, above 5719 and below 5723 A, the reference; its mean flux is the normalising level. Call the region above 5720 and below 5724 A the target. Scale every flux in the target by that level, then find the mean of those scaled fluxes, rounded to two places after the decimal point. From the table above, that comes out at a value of 1.01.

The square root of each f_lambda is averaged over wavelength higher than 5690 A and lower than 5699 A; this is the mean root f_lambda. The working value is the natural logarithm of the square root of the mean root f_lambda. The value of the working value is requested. 0.532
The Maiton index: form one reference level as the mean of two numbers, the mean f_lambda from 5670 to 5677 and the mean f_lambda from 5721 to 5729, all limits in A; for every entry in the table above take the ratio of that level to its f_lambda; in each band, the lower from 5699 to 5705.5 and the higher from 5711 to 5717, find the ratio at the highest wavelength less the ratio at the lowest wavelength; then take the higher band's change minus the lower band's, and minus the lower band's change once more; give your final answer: -0.11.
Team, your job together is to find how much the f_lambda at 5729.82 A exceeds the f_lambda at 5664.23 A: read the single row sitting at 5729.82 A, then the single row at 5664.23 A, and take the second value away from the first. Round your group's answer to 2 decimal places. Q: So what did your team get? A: 0.65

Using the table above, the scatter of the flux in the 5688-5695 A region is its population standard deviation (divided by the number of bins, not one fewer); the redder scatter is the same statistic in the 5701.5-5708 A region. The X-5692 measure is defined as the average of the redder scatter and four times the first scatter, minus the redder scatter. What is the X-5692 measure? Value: 0.14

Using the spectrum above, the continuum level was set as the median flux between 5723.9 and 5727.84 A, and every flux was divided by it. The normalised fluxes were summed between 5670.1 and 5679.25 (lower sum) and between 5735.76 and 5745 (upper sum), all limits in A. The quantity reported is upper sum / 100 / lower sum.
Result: 0.0101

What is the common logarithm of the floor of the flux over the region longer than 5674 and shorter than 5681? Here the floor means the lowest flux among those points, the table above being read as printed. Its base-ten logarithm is 0.931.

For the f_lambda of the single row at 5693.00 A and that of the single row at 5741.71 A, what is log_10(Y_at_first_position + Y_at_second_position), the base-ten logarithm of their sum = 1.23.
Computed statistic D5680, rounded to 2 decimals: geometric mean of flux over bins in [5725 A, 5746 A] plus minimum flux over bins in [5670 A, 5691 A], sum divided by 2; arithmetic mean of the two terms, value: 8.46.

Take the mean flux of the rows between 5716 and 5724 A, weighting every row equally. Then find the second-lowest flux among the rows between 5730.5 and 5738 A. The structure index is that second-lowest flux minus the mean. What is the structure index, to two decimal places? 0.13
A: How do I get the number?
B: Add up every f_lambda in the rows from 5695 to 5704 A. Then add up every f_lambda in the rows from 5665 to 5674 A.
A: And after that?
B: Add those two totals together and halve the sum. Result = 58.7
